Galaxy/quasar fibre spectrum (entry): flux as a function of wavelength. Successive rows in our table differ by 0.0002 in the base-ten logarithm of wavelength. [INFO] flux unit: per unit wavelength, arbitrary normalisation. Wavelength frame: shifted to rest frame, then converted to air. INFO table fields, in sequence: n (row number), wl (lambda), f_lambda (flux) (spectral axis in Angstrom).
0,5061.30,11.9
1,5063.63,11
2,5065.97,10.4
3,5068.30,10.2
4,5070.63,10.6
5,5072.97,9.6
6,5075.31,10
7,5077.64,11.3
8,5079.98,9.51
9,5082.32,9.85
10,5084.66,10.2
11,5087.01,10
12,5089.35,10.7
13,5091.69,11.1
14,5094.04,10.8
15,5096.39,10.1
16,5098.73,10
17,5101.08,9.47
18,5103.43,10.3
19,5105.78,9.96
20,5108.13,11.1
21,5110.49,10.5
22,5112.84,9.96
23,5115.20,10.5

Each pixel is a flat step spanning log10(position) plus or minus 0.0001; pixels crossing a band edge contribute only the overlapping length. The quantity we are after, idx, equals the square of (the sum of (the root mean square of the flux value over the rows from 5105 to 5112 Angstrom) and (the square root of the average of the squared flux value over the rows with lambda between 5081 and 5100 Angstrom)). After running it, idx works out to 436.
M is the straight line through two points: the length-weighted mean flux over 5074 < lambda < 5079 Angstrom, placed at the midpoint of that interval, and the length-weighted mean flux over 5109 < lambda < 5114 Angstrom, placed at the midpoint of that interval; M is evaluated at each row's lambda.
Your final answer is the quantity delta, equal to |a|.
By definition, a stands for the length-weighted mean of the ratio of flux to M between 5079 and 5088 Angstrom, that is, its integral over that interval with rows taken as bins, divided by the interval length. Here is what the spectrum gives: 0.94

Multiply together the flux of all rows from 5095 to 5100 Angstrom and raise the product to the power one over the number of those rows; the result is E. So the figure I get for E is 10.05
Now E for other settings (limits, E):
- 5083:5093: 10.49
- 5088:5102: 10.35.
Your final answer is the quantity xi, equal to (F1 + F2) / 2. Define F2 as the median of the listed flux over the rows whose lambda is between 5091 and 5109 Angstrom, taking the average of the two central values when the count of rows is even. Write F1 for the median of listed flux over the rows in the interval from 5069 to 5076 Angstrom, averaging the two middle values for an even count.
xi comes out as 10.1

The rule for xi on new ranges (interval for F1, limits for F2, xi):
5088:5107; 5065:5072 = 10.3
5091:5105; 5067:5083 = 10.1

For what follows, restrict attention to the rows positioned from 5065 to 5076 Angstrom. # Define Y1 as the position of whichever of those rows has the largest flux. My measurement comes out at 5070.63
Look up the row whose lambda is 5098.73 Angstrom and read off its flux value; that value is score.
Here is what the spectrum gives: 10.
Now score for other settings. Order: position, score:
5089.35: 10.7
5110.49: 10.5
